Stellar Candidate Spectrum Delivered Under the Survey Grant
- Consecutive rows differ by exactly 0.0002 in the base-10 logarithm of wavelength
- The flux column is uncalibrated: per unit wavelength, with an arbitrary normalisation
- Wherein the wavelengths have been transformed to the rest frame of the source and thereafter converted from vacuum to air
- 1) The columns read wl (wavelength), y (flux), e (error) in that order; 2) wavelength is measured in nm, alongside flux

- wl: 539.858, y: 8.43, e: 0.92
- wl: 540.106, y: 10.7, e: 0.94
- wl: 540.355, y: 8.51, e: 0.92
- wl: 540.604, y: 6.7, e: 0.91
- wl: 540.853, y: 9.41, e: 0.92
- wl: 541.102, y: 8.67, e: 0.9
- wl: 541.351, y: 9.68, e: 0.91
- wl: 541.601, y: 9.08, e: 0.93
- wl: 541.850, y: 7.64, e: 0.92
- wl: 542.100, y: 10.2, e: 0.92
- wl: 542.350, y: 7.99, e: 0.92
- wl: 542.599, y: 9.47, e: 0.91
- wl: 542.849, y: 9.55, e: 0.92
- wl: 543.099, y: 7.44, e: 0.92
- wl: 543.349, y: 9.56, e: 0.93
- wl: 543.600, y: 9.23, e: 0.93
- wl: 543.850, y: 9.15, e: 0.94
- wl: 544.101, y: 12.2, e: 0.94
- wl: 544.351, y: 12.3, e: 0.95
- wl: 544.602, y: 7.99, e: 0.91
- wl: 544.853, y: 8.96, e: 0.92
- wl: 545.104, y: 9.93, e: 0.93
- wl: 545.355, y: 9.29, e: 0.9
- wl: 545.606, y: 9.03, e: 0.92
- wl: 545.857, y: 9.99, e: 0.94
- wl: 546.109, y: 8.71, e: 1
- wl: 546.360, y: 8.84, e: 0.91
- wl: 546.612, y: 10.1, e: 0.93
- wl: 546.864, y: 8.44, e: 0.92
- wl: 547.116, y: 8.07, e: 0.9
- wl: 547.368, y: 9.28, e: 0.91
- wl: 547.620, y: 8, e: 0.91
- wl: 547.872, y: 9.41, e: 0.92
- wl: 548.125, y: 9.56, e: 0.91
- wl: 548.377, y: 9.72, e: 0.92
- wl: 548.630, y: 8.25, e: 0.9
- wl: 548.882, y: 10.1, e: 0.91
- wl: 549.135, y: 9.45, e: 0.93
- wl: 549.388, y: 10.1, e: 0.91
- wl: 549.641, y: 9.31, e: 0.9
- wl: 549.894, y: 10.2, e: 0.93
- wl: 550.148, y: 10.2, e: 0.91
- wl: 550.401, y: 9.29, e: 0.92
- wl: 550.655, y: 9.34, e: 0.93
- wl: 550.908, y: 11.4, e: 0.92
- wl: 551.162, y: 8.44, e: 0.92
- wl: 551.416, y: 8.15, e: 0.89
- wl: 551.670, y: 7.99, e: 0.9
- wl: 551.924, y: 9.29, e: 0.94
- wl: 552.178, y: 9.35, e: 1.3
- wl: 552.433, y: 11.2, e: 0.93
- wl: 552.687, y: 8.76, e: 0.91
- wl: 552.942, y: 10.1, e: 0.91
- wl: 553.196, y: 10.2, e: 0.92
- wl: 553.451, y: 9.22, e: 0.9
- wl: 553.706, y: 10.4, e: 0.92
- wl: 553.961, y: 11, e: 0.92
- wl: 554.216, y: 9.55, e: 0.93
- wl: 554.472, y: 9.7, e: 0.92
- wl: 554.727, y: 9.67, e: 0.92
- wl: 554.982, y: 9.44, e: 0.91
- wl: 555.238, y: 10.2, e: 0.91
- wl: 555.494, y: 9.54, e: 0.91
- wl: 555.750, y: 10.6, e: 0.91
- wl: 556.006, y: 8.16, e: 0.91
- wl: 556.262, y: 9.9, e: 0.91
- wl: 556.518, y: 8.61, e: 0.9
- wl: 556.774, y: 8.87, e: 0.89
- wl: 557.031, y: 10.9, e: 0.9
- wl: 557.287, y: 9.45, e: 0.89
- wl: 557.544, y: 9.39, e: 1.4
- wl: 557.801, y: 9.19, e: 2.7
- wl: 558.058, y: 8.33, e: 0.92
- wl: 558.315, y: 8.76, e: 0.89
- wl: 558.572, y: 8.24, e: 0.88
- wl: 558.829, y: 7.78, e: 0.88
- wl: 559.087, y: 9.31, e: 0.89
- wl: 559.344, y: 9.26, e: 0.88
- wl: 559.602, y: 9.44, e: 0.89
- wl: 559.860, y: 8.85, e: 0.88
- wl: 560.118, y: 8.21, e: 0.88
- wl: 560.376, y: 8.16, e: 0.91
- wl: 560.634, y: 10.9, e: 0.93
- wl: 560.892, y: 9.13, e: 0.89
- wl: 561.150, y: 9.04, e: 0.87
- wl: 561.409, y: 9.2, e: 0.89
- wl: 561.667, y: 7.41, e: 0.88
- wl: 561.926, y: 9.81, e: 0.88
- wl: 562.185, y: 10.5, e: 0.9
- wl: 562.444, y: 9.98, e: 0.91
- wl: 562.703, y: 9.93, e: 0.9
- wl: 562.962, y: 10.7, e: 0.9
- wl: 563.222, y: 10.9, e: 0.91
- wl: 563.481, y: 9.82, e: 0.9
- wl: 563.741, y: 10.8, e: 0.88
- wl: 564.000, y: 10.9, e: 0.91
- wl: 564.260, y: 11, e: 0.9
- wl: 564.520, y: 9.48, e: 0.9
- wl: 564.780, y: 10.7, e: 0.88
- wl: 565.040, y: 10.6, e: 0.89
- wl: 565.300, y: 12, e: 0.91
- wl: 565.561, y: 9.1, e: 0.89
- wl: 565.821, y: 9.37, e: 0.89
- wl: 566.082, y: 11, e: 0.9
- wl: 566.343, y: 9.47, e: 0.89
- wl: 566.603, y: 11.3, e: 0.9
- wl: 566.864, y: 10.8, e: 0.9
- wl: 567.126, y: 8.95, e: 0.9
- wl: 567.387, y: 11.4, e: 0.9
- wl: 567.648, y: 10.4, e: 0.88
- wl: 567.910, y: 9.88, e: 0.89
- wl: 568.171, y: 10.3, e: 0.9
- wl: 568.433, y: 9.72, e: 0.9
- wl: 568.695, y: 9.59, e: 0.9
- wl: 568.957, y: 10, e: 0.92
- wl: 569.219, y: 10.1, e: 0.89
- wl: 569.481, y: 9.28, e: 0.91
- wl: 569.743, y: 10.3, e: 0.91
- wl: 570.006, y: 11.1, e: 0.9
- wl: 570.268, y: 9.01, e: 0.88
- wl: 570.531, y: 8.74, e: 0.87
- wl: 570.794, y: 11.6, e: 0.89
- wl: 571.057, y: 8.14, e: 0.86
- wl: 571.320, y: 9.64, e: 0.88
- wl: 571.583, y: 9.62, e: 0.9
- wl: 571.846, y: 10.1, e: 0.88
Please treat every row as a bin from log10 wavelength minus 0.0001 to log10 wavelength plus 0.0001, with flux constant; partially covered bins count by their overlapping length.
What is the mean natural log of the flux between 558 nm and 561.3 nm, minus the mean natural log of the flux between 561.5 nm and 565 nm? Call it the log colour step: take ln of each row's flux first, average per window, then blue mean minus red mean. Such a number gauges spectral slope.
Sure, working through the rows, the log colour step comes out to -0.13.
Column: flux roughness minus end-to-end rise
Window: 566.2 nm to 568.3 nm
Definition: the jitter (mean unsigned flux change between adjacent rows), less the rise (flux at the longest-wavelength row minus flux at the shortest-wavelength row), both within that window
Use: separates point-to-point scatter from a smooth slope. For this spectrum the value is 0.39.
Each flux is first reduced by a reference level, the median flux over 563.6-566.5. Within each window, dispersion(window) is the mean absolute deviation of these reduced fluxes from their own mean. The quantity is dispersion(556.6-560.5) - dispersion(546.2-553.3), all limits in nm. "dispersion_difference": -0.12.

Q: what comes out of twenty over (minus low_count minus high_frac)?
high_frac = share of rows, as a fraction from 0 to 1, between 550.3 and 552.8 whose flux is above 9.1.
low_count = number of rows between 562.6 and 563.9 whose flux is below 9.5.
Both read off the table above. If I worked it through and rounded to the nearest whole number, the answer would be -33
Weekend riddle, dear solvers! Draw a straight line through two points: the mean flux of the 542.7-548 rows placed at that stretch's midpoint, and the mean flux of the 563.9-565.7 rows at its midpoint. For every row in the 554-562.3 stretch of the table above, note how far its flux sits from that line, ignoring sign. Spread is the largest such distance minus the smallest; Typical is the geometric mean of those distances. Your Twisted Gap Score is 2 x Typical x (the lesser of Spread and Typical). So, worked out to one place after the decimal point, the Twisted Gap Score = 1.2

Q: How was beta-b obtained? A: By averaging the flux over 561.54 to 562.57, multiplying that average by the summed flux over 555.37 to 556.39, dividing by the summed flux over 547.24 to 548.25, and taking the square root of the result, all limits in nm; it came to 3.15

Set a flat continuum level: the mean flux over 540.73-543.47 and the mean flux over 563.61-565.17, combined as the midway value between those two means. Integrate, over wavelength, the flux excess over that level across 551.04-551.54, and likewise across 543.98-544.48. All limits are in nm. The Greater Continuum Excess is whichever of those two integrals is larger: 1.2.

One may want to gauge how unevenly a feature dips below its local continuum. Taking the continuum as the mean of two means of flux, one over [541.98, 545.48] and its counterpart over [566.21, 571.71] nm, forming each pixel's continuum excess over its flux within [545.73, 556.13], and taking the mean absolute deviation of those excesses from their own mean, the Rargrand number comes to 0.679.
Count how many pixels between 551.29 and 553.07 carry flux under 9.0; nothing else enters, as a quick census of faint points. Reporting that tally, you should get 3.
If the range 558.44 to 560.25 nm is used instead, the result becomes 4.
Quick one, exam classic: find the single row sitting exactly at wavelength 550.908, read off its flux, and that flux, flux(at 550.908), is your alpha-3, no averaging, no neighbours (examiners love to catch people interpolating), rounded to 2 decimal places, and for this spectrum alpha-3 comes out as 11.40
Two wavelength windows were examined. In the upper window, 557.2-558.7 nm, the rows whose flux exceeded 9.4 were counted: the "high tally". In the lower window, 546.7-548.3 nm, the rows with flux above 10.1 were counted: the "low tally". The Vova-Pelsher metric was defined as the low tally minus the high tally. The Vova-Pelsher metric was -1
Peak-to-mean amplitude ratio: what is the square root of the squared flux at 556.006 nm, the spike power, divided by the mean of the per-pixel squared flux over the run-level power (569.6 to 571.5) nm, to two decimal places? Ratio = 0.83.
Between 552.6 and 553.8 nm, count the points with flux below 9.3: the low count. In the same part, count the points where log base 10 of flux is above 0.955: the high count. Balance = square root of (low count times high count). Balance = 2.8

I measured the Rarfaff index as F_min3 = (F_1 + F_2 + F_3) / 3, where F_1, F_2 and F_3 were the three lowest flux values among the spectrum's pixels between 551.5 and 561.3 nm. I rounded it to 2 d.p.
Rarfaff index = 7.98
